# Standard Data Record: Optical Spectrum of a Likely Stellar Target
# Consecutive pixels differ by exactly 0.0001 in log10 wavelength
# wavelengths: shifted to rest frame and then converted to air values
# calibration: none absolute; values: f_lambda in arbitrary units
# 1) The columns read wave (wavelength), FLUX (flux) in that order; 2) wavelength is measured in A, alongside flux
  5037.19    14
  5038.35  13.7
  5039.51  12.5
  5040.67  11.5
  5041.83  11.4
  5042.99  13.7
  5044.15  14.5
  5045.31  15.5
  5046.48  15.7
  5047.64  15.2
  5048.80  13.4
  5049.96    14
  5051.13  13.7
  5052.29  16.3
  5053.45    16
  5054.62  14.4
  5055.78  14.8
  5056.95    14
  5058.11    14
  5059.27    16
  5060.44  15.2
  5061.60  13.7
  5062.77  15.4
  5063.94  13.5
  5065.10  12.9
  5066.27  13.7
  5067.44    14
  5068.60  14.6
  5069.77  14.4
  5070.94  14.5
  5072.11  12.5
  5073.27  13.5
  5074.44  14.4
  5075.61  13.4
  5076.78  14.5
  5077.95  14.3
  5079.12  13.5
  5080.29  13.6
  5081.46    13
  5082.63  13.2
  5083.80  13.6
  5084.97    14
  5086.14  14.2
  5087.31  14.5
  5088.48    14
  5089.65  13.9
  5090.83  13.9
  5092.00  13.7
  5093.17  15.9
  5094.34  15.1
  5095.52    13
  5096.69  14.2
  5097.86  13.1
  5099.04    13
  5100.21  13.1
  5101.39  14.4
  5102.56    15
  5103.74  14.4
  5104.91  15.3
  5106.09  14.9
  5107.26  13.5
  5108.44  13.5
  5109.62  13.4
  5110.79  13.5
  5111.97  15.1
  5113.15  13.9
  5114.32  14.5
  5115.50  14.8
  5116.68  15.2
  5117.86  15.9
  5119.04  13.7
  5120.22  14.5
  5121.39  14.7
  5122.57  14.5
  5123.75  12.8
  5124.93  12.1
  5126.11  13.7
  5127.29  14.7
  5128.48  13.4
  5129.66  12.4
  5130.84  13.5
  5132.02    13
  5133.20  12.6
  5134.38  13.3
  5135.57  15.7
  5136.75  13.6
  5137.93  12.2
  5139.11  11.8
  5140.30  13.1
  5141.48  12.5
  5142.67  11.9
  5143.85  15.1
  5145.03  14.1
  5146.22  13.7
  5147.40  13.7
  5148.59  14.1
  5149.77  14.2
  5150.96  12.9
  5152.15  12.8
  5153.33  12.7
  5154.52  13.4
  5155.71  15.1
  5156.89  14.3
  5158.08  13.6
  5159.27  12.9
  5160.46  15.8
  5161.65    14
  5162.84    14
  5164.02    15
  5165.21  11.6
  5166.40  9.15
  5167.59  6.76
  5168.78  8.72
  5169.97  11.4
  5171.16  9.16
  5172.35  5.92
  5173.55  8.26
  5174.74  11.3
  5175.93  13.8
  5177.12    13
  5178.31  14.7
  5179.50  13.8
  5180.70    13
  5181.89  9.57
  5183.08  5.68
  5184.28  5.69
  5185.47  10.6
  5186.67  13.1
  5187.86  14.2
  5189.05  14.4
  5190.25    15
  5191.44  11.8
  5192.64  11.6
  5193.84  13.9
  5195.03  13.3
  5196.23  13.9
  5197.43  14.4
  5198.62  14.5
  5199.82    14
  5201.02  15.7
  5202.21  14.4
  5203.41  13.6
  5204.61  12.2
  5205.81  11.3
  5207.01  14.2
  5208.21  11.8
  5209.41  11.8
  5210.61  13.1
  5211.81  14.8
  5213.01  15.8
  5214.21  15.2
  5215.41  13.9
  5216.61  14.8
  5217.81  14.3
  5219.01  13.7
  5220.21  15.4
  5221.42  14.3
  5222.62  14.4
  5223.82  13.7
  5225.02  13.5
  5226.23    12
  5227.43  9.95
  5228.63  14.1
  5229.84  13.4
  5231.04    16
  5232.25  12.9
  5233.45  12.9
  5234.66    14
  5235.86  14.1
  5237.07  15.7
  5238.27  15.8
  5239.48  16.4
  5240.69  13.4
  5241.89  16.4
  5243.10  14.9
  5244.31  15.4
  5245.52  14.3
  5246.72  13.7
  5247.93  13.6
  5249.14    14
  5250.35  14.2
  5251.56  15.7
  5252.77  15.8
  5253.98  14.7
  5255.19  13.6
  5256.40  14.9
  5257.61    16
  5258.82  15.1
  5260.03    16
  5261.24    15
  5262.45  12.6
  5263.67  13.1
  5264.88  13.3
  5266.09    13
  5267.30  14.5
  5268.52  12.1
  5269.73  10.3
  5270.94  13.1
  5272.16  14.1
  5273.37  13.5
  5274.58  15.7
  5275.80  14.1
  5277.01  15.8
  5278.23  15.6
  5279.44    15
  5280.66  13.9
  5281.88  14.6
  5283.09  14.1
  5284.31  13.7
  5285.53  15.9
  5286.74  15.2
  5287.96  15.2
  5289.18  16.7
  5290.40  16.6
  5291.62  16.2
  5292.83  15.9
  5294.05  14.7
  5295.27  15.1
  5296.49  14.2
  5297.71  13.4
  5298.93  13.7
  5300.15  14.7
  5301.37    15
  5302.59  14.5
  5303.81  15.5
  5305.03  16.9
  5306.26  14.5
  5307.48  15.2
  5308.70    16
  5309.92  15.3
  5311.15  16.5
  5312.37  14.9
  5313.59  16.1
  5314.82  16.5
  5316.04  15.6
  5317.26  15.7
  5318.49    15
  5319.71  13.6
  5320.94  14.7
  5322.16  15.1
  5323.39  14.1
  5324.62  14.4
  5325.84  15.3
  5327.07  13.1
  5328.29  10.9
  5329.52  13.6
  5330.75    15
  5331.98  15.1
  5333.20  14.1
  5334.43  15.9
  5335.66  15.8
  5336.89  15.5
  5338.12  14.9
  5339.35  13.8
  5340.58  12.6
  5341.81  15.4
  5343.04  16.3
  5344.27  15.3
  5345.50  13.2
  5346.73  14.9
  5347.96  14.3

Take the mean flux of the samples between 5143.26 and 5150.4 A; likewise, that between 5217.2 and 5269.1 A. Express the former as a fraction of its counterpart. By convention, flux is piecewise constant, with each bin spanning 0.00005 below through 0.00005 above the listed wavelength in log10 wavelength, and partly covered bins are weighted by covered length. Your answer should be 0.99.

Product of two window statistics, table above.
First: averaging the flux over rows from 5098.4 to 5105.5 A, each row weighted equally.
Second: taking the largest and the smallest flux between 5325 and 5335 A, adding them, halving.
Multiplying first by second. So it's 190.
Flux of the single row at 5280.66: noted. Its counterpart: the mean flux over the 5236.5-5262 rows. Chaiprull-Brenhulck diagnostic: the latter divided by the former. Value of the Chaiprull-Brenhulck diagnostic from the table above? 1.08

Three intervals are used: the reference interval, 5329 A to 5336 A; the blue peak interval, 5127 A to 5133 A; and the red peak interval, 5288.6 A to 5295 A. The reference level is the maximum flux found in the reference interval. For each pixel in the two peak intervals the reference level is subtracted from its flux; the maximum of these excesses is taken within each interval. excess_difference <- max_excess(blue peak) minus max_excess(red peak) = -2.0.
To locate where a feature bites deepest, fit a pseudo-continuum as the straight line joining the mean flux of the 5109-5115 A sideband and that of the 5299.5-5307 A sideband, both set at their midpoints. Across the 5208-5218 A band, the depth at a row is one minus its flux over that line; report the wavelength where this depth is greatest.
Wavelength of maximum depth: 5209.41 A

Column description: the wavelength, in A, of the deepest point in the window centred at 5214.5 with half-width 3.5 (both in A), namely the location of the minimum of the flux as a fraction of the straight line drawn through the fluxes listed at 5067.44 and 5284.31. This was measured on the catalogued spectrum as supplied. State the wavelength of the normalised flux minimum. 5215.41 A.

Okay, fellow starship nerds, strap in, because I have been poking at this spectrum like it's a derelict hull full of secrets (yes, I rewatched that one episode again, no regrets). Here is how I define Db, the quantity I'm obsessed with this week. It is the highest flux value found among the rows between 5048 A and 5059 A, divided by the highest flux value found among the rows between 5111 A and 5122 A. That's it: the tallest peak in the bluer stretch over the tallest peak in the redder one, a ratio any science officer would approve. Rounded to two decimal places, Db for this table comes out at 1.03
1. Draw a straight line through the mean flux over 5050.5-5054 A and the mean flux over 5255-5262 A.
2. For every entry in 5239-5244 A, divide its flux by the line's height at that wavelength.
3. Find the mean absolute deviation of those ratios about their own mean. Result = 0.07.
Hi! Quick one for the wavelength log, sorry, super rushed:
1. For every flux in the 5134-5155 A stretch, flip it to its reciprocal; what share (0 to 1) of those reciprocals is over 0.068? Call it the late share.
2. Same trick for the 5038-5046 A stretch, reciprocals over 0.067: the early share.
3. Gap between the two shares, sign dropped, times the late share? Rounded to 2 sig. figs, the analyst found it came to 0.028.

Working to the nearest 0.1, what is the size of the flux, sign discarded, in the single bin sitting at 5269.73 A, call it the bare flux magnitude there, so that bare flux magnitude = 10.3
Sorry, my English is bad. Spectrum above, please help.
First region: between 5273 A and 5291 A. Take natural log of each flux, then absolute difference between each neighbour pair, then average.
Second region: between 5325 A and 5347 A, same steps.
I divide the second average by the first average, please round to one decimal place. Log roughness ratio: 1.5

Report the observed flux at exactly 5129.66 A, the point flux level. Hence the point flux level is 12.4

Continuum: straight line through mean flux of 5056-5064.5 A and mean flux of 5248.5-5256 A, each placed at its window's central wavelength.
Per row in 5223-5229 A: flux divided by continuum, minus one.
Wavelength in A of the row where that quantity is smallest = 5227.43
